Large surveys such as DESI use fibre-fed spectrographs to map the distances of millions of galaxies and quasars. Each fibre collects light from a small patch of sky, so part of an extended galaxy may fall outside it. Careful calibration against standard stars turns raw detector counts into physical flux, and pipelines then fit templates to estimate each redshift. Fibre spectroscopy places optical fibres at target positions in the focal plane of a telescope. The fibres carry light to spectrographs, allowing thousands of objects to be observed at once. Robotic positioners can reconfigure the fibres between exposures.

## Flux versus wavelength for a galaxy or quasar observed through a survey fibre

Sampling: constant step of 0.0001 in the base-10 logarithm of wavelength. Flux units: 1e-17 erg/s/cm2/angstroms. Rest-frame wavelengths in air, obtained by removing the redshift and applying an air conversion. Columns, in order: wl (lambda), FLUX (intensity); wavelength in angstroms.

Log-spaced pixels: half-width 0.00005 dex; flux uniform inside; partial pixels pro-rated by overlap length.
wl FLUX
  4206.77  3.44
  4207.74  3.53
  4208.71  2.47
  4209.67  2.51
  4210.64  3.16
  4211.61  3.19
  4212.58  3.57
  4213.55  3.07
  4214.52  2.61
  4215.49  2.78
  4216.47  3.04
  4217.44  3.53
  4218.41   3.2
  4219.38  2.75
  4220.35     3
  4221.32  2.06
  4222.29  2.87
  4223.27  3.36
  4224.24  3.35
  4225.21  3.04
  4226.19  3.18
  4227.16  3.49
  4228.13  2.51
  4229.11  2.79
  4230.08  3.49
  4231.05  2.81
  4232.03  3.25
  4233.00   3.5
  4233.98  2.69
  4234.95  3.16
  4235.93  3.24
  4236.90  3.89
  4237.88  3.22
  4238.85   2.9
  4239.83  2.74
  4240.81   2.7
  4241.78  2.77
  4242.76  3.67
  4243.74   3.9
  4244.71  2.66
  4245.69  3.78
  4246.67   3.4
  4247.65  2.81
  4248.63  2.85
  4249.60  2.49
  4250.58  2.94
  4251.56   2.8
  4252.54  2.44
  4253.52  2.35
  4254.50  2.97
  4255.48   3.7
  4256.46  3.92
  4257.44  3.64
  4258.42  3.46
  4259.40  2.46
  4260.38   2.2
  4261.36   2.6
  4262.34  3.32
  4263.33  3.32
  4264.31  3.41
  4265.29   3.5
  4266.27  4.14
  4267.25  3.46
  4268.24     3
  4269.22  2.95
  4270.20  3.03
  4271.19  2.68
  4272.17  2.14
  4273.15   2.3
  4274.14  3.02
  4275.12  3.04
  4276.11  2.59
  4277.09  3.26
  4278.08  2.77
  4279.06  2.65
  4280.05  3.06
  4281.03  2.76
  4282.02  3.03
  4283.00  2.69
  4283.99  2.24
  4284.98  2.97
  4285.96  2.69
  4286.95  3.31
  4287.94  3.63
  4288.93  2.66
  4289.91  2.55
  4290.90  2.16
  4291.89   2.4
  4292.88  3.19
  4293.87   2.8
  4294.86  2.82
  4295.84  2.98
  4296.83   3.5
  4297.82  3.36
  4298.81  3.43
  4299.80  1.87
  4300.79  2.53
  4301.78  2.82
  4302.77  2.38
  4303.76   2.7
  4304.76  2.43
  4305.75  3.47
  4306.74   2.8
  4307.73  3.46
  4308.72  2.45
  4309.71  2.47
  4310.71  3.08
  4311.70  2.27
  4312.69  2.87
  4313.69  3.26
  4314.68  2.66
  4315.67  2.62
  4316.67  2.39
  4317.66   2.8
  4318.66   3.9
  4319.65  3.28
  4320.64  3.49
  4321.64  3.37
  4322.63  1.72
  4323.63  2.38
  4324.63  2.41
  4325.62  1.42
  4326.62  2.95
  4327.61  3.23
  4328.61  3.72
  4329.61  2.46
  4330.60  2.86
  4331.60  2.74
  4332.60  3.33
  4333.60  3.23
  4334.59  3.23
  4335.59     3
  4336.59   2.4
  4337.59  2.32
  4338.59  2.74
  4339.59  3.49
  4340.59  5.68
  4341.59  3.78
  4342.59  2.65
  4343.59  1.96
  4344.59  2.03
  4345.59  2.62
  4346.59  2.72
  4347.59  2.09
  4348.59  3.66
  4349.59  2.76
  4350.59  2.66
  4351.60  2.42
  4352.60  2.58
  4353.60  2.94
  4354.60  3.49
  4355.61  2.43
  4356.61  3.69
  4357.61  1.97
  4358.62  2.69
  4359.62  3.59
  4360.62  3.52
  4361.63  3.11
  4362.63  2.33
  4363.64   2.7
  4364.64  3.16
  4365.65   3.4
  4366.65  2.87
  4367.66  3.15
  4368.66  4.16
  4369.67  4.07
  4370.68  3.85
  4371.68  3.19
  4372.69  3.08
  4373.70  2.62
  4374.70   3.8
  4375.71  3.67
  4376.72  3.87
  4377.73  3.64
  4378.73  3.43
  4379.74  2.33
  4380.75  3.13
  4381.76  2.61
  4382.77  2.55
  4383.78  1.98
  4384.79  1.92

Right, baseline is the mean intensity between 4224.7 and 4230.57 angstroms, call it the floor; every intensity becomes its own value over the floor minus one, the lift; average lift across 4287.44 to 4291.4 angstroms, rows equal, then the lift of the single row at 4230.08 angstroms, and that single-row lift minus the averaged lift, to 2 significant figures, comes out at 0.24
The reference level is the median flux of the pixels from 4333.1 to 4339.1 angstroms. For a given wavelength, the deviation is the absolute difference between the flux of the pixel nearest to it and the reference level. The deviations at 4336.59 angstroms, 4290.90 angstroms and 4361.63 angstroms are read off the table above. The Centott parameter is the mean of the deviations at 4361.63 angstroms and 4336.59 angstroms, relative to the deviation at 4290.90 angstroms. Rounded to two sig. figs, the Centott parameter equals 0.50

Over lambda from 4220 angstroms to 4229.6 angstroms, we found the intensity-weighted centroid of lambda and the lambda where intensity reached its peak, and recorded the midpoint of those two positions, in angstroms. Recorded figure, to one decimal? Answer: 4226.0 angstroms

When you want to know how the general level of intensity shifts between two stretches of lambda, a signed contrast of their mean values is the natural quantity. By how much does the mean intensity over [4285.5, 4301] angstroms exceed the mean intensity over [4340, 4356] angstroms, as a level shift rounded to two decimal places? -0.04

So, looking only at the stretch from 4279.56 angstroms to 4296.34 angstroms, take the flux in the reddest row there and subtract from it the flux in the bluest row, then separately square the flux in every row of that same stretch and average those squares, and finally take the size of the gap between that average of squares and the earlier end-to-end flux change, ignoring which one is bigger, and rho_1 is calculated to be 8.2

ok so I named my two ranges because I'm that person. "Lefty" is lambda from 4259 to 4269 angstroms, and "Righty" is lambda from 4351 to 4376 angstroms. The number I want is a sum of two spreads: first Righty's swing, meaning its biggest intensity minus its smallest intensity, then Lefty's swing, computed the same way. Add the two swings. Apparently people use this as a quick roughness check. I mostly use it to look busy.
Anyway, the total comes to 4.1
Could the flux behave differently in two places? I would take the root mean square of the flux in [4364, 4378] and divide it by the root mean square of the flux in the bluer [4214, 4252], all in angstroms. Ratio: 1.13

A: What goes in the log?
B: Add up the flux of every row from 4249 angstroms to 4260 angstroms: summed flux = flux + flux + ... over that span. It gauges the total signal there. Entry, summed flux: 33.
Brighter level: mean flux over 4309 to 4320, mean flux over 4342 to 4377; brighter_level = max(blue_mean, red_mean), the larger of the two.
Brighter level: 3.01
